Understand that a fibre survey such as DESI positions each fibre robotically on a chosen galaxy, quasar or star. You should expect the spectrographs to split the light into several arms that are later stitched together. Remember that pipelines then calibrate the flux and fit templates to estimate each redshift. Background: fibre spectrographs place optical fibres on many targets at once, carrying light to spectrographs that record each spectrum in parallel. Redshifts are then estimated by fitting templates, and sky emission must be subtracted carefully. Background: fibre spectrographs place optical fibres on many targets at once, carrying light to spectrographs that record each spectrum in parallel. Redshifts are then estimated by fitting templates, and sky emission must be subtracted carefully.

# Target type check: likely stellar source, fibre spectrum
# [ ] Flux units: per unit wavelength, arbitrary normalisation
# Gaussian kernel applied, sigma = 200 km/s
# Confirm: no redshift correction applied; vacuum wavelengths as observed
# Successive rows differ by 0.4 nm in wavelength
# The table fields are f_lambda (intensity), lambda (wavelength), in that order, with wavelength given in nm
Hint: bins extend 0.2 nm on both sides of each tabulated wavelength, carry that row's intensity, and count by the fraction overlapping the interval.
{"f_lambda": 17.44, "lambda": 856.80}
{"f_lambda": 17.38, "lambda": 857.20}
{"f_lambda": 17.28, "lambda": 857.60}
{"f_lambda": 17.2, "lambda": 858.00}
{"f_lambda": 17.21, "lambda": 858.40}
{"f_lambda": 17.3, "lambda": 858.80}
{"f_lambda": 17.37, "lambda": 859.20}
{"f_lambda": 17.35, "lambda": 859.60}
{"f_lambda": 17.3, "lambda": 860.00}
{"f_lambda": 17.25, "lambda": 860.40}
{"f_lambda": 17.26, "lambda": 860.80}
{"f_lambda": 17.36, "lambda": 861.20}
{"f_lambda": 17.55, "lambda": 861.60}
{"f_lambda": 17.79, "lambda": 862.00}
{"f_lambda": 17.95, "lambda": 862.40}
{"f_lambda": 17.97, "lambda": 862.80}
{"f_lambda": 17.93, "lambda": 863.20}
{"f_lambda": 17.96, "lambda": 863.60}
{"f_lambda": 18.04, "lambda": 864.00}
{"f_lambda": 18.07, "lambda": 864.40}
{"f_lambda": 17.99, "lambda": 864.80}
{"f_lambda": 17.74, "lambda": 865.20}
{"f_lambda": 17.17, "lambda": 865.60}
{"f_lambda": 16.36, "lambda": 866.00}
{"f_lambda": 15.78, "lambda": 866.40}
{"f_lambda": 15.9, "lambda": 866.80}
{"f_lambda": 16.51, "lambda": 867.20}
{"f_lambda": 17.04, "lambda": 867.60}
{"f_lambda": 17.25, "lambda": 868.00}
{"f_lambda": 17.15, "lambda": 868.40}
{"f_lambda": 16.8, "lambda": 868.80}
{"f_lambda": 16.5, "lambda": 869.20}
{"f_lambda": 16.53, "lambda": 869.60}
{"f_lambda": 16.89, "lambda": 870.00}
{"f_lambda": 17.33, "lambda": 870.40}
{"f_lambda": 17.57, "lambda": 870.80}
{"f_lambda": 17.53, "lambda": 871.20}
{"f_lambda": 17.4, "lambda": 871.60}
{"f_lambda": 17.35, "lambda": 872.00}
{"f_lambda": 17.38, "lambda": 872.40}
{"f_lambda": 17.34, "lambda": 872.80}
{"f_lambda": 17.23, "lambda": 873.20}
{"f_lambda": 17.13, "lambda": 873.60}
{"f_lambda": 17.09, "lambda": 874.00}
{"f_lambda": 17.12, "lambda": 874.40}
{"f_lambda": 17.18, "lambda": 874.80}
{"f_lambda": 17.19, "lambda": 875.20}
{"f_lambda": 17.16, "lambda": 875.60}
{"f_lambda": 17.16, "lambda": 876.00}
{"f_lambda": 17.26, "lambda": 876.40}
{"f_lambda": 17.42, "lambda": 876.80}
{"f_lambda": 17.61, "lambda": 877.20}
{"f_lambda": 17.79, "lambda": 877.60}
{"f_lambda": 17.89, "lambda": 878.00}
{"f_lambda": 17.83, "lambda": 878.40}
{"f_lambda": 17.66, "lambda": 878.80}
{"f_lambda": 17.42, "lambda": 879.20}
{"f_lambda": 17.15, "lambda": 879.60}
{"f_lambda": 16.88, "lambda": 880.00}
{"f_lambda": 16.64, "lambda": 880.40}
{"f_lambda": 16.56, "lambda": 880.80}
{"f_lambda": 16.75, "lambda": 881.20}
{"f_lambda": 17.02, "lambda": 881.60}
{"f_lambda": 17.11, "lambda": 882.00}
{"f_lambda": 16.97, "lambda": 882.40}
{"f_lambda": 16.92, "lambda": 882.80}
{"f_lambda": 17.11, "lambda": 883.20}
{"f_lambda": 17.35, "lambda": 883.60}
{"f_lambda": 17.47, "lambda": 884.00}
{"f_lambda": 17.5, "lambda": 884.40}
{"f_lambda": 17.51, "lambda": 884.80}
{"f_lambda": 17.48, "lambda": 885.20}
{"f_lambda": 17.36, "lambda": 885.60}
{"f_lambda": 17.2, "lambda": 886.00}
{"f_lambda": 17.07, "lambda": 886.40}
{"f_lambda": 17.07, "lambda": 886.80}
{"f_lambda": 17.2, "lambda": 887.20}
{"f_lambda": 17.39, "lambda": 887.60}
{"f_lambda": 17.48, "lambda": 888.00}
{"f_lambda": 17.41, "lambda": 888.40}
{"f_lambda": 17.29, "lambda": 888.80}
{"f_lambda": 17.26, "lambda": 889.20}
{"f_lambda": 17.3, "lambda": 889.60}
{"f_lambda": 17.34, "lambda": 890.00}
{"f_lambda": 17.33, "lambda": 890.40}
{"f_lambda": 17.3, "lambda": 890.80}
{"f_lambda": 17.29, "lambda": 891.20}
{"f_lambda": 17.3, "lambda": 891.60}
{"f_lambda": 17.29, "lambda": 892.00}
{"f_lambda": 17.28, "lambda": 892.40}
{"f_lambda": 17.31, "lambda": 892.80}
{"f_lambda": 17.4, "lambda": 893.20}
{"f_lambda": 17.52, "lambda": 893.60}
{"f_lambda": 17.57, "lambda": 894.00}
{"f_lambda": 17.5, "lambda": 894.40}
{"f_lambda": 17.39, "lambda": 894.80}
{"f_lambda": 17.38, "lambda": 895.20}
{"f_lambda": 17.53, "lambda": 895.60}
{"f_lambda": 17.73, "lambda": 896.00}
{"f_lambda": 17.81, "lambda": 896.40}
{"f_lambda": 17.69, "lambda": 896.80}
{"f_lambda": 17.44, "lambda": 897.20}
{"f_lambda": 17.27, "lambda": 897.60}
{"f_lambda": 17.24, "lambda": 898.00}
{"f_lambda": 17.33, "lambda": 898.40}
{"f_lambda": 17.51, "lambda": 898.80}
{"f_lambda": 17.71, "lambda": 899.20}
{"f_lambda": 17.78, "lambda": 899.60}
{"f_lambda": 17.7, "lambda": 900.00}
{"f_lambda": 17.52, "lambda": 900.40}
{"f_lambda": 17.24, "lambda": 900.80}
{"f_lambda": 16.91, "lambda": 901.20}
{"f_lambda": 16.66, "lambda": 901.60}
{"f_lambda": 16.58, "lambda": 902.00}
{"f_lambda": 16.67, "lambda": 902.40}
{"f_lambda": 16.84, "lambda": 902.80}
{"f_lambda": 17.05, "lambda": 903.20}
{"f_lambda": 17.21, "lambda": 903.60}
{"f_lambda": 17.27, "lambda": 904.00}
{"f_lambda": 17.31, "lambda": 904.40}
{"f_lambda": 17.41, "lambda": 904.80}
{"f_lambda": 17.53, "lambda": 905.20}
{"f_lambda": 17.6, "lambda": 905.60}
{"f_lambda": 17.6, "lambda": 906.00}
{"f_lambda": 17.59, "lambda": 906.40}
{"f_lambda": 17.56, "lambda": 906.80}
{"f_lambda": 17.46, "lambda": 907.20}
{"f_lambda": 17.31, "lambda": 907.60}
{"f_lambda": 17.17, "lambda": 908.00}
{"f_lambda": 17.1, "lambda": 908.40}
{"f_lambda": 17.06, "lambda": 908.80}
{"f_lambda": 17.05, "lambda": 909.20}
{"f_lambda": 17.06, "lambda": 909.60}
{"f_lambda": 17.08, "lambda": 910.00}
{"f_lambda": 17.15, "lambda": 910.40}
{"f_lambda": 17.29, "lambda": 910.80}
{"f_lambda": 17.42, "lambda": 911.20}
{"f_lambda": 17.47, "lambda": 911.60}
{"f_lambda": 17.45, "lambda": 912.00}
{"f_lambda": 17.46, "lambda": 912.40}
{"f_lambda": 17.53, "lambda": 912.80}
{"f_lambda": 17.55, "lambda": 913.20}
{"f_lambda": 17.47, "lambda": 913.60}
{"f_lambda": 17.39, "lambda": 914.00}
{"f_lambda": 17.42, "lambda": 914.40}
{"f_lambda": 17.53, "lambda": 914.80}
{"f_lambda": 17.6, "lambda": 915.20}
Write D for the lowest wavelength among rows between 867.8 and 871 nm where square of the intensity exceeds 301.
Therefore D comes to 870.80 nm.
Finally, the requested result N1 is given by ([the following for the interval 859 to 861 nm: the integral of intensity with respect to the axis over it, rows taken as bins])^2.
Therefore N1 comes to 1198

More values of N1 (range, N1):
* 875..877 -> 1189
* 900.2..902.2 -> 1154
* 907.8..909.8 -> 1168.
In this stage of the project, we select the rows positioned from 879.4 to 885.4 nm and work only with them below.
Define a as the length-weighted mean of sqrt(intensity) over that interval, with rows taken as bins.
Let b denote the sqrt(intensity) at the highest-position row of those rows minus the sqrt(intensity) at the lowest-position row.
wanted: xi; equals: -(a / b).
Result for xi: -104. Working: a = 4.13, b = 0.04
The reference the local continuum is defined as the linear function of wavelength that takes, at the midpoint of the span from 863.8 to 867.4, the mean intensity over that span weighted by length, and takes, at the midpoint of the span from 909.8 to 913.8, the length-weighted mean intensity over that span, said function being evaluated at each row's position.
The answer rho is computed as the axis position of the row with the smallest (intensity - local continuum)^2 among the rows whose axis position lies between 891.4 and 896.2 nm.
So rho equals 892.40 nm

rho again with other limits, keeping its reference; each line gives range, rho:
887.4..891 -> 889.20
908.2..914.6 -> 914.00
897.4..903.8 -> 897.60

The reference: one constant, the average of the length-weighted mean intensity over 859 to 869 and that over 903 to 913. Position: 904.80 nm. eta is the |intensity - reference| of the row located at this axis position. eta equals 0.09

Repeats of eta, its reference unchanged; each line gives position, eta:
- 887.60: 0.07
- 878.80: 0.34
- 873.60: 0.19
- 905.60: 0.28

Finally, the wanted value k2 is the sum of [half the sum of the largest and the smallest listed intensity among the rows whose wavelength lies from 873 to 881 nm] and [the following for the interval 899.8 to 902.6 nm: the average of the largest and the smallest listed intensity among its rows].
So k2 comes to 34.4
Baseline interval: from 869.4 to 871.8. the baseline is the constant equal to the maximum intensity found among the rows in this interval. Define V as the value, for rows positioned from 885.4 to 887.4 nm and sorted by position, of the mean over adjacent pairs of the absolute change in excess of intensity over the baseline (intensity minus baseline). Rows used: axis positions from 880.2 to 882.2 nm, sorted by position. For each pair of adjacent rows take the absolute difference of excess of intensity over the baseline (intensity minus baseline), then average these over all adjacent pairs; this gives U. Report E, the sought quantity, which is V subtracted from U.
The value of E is 0.05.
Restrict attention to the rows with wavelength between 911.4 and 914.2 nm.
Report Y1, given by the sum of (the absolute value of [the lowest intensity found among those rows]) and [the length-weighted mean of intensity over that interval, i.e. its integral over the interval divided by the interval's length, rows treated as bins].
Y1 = 34.9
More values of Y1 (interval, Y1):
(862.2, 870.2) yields 33.0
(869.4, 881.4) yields 33.8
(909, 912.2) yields 34.3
